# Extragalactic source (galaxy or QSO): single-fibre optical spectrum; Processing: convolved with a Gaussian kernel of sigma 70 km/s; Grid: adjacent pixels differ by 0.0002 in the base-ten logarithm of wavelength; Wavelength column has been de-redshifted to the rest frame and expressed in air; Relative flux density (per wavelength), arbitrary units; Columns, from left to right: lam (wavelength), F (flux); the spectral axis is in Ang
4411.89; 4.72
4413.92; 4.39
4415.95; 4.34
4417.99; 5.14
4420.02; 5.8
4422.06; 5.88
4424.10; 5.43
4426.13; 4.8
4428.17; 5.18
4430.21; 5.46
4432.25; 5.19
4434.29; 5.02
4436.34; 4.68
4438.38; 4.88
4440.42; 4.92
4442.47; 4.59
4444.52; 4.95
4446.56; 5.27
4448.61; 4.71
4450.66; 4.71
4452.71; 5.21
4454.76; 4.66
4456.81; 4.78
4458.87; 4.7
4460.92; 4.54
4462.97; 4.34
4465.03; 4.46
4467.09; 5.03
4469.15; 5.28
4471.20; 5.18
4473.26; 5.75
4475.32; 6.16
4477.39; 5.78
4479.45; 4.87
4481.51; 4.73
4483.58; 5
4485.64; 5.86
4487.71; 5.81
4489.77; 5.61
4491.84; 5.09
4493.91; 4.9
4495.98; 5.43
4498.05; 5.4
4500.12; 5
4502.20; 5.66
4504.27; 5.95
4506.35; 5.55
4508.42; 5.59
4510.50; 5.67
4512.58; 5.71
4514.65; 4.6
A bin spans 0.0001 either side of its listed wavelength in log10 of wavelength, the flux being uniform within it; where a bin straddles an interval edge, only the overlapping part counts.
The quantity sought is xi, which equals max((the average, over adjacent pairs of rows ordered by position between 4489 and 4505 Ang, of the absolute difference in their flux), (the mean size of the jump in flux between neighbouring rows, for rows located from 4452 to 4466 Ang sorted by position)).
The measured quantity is 0.37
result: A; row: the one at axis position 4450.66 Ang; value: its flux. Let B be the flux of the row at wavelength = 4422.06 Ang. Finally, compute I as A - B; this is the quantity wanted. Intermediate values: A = 4.71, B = 5.88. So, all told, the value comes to -1.17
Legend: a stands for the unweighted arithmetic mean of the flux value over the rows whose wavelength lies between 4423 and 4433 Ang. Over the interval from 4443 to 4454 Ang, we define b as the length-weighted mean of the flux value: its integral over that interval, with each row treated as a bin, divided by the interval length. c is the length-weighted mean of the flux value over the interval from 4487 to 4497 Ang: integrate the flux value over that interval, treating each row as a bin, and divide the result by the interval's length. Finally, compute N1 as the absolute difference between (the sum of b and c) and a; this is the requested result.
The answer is 5.1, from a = 5.21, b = 4.95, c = 5.4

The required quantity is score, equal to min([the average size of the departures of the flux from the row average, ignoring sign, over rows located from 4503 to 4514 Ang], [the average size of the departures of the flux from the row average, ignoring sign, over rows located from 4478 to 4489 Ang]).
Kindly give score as 0.109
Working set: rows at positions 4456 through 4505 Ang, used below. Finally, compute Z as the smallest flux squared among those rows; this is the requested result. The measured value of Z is 19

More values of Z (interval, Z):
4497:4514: 25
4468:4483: 22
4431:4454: 21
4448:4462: 21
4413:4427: 19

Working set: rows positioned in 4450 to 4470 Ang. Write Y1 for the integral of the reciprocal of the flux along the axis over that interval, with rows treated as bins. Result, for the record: 4.21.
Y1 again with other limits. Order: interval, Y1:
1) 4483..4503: 3.73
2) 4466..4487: 3.94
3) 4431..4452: 4.29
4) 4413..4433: 3.91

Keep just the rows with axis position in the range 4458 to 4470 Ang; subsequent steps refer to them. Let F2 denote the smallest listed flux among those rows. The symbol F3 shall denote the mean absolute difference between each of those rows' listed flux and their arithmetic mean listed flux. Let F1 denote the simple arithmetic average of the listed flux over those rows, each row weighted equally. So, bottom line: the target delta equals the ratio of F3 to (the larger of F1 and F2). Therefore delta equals 0.061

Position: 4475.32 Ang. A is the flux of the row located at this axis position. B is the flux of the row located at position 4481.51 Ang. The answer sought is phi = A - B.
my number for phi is 1.4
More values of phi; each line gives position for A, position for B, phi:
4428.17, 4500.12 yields 0.2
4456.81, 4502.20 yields -0.9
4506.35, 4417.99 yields 0.4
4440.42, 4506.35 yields -0.6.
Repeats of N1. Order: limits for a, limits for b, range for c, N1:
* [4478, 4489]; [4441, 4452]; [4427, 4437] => 4.7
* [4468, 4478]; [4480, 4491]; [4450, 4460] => 4.6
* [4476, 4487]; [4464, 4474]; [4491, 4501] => 5.0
